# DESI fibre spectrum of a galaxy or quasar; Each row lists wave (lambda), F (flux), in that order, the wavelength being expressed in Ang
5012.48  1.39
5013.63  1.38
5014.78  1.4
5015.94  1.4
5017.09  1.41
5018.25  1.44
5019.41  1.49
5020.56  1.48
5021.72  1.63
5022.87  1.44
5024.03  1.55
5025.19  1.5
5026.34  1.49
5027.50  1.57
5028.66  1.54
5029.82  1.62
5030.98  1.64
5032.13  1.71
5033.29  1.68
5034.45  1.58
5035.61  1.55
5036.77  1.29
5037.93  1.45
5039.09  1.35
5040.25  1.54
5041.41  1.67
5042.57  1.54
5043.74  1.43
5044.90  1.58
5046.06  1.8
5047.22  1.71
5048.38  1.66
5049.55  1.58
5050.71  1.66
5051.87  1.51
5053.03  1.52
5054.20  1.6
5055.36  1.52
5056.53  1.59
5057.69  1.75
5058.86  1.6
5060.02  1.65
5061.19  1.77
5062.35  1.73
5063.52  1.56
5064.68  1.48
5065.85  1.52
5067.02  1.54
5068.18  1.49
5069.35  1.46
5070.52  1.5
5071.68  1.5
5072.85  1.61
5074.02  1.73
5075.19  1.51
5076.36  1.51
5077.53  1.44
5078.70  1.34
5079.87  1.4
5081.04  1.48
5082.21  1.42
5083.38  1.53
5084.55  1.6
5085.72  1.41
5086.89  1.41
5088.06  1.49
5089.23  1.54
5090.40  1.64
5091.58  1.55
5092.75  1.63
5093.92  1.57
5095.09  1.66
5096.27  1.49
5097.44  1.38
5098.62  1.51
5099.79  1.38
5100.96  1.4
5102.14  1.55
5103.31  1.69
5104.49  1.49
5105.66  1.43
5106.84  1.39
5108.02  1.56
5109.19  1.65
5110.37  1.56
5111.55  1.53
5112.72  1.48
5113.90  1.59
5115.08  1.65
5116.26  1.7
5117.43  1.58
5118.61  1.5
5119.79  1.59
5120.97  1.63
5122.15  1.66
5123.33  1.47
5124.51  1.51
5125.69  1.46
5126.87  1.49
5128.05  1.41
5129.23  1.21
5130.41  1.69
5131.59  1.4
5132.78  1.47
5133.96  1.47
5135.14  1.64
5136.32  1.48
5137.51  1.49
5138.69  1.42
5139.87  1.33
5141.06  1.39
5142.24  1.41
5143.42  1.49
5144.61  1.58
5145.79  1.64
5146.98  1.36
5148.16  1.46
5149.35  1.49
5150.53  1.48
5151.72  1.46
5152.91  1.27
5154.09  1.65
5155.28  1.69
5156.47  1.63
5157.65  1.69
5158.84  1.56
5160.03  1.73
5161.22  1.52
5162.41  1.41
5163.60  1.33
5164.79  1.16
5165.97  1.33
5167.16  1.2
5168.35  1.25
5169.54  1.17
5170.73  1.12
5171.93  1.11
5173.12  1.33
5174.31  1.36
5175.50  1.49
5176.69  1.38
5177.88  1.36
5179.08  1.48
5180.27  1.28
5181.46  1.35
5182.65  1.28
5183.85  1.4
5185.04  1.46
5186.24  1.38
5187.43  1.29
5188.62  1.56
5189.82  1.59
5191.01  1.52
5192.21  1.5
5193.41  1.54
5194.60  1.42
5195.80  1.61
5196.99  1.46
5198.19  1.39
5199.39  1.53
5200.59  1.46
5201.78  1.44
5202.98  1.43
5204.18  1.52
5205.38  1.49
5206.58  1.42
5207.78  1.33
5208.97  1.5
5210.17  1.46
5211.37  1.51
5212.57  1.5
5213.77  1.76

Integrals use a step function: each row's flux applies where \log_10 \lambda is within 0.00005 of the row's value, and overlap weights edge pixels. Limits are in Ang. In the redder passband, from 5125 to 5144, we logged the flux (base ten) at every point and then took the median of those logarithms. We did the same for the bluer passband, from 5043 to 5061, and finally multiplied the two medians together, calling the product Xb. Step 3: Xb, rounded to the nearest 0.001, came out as 0.034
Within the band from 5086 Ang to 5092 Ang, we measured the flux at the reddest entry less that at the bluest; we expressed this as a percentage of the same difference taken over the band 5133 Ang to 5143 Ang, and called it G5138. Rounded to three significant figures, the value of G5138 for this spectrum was -233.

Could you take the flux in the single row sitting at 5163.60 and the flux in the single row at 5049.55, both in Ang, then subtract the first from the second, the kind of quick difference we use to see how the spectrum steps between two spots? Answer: 0.25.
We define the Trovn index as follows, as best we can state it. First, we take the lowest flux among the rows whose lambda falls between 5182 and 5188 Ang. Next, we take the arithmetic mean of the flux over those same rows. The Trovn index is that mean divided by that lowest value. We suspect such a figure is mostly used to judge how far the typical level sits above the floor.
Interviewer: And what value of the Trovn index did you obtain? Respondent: 1.064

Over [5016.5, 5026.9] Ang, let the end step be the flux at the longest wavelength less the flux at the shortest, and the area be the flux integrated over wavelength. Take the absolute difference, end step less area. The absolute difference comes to 15.45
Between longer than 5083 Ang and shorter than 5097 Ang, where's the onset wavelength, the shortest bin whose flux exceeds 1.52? 5083.38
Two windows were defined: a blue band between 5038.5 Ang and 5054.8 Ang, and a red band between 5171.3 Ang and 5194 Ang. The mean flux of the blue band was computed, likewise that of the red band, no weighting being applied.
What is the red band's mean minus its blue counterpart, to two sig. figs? -0.18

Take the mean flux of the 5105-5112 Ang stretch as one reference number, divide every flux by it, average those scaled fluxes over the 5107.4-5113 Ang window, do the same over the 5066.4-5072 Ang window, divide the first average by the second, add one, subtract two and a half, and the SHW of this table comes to -0.46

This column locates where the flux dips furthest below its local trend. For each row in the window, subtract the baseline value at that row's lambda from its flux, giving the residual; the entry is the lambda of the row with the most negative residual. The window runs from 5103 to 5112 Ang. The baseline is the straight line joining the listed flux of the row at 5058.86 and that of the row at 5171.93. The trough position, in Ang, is 5106.84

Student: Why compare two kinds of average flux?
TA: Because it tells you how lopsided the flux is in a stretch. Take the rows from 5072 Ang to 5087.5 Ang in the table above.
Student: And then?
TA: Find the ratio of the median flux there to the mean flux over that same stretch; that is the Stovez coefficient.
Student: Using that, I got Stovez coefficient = 0.99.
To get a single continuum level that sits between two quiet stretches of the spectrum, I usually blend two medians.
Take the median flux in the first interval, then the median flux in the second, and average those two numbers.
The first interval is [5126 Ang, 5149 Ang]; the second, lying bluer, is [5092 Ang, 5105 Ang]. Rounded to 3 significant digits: 1.49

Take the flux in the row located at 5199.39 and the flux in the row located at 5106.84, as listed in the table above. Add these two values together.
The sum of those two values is 2.92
